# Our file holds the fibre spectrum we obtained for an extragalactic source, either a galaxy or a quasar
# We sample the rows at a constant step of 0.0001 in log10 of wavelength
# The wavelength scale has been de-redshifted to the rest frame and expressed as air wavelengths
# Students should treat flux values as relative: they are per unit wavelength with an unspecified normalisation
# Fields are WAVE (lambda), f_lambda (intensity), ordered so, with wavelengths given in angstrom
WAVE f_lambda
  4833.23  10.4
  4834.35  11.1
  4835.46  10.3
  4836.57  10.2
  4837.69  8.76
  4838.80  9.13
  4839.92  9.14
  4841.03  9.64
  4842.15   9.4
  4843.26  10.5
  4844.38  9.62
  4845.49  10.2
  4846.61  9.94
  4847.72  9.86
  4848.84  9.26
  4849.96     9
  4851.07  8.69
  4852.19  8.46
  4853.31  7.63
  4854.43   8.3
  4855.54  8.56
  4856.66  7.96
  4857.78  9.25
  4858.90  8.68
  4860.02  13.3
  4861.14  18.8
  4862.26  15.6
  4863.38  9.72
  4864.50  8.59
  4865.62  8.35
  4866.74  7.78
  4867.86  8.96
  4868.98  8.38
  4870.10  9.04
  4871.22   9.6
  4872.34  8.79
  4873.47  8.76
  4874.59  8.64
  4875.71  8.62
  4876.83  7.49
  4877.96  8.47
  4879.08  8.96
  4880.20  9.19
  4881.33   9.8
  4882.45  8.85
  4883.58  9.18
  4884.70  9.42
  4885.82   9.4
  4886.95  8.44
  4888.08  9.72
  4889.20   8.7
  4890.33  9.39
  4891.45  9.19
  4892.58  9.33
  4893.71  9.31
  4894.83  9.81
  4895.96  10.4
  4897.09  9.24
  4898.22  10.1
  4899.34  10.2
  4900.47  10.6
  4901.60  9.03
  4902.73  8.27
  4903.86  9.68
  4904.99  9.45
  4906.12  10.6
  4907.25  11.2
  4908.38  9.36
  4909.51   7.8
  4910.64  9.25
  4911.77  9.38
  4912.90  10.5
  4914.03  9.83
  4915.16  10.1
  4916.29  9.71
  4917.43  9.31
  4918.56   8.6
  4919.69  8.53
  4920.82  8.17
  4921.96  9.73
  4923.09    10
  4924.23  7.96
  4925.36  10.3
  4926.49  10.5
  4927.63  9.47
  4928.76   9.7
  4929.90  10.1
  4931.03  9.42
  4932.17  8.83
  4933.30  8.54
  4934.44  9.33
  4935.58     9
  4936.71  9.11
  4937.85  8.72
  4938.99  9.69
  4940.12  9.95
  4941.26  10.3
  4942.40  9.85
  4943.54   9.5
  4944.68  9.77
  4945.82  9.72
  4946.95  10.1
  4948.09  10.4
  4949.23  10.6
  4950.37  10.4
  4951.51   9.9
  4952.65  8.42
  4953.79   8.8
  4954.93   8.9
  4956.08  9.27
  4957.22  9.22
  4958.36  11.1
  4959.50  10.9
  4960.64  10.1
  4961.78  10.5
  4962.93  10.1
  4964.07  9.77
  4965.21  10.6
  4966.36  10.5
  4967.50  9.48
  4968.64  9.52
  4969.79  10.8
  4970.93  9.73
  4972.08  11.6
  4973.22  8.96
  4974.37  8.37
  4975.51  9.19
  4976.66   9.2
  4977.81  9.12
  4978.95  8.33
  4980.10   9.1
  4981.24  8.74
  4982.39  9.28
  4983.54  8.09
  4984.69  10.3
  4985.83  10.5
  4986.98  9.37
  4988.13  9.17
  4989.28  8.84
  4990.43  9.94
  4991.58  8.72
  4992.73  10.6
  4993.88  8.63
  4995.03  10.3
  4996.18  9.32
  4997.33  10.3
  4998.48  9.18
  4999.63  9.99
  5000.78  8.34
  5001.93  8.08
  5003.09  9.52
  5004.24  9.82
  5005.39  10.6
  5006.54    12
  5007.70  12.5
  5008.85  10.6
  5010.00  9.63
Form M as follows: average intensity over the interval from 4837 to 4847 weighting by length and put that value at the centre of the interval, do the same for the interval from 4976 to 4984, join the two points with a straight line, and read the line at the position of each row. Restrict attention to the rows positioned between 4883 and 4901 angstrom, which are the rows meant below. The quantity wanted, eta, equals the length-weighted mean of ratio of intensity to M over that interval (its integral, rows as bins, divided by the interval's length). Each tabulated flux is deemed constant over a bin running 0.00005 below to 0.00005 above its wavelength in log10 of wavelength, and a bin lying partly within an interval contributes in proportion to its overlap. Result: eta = 1.02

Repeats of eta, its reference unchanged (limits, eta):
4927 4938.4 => 1.01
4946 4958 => 1.07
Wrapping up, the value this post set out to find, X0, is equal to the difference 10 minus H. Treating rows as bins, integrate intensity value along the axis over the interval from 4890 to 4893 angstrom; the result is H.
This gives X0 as -18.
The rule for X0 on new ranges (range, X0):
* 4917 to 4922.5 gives -39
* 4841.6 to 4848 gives -54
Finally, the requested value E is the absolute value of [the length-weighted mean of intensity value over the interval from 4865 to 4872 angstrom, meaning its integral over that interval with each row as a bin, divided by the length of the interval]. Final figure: 8.70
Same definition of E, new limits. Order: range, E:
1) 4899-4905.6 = 9.51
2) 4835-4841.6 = 9.51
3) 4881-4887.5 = 9.17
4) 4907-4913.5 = 9.51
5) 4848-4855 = 8.61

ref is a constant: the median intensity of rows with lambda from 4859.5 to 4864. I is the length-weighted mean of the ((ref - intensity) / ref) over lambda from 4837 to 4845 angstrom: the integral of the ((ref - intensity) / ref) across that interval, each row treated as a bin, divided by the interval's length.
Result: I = 0.34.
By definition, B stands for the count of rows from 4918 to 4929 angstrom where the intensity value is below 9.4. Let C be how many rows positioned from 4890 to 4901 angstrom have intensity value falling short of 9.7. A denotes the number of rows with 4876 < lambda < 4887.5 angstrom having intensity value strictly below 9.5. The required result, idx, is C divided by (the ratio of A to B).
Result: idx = 2.2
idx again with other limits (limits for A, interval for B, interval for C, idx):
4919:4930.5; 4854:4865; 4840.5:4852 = 9.0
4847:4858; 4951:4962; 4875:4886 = 5.0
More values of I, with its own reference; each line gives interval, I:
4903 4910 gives 0.33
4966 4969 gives 0.32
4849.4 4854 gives 0.42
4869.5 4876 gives 0.38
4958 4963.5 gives 0.27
